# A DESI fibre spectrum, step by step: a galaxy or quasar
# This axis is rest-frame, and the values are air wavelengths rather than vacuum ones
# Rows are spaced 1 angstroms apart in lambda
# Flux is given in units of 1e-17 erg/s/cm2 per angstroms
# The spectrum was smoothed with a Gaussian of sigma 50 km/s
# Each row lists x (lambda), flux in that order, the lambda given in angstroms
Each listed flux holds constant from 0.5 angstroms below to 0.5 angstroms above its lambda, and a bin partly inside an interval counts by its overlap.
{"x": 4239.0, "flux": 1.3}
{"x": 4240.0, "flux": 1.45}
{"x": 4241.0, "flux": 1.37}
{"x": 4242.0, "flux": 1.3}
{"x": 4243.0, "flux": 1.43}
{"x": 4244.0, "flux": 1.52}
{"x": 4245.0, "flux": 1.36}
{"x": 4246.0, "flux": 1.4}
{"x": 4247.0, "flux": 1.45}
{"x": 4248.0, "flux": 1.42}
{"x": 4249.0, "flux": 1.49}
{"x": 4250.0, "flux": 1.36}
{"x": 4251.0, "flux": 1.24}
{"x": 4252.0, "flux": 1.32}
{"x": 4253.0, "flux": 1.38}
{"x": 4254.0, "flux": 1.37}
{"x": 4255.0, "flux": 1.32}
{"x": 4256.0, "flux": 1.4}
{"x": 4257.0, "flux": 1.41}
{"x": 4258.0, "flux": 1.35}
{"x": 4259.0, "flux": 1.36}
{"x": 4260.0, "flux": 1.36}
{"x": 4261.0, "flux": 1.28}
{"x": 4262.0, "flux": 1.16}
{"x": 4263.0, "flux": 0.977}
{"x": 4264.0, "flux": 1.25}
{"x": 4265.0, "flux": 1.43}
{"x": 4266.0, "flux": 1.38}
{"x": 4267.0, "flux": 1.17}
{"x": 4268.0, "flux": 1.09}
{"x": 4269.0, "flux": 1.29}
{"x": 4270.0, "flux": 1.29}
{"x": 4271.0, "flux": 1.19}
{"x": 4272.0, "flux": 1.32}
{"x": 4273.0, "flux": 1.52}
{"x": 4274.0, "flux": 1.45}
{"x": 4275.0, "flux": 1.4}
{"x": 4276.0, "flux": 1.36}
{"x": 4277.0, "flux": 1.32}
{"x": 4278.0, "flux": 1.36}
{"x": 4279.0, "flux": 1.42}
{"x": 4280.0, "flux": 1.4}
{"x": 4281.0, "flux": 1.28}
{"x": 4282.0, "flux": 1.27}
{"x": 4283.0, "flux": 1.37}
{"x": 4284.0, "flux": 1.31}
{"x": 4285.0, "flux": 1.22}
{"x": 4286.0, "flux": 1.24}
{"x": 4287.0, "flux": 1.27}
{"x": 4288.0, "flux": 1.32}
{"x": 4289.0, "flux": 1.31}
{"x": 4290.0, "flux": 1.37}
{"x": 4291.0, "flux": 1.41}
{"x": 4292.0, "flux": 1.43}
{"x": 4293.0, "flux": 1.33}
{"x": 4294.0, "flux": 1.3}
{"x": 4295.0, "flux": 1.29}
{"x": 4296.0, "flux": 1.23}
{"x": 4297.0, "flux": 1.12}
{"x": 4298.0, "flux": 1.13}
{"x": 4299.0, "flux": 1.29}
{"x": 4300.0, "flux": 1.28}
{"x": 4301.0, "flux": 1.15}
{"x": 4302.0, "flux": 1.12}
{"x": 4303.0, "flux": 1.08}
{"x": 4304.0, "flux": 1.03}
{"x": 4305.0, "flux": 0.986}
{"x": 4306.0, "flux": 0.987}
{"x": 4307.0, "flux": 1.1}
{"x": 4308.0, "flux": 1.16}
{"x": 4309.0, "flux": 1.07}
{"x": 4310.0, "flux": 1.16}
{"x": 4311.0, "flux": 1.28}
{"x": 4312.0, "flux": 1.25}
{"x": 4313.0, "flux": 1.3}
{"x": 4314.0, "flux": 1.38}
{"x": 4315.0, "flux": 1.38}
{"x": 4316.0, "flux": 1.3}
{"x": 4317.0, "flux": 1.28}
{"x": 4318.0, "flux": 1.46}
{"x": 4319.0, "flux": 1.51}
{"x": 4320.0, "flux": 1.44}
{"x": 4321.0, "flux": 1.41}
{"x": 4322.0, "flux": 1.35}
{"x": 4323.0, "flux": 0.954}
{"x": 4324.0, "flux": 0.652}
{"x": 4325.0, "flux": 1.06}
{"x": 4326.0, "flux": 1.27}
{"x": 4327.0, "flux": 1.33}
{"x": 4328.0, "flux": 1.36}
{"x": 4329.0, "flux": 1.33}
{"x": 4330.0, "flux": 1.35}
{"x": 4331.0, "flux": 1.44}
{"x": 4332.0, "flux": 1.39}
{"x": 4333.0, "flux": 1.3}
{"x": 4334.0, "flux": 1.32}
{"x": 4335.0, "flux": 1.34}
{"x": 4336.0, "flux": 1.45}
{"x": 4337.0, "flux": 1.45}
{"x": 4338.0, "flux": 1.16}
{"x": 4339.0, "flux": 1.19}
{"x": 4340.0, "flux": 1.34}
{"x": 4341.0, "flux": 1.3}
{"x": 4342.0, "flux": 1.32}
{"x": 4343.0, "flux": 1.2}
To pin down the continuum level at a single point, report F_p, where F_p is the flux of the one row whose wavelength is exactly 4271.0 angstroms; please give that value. 1.19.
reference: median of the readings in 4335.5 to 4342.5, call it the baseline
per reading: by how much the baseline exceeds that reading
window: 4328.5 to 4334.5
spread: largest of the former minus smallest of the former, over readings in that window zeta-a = 0.14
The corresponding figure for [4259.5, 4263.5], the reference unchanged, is 0.38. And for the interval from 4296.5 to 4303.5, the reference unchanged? 0.21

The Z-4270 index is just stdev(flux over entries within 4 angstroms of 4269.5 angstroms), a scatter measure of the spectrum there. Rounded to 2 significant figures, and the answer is 0.13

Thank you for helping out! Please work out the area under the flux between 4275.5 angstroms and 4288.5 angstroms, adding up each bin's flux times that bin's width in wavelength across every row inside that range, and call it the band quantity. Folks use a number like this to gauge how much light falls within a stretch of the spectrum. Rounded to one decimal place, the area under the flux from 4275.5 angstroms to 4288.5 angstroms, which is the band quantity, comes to 17.1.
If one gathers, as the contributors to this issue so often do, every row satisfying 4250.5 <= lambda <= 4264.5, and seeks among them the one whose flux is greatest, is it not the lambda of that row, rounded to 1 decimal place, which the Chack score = 4257.0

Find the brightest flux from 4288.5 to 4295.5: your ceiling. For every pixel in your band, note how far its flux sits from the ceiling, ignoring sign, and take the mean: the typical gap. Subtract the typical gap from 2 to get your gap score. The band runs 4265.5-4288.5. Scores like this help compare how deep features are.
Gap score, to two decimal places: 1.88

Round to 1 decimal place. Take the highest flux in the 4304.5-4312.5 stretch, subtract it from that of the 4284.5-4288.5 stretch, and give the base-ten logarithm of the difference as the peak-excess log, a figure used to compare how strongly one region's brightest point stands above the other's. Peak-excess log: -1.4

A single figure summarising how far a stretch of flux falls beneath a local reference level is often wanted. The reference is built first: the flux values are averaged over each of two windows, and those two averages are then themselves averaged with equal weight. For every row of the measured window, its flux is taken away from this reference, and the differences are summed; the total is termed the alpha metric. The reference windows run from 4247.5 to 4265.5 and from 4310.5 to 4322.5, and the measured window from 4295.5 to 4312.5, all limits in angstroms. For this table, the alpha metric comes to 3.4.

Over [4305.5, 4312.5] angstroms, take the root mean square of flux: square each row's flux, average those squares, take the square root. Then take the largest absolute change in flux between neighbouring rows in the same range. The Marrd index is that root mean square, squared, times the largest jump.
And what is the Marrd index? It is 0.16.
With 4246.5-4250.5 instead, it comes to 0.27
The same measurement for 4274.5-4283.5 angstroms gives 0.22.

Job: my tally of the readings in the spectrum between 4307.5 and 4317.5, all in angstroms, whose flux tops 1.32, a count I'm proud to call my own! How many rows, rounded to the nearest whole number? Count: 2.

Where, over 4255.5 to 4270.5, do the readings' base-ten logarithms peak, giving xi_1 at 4265.0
